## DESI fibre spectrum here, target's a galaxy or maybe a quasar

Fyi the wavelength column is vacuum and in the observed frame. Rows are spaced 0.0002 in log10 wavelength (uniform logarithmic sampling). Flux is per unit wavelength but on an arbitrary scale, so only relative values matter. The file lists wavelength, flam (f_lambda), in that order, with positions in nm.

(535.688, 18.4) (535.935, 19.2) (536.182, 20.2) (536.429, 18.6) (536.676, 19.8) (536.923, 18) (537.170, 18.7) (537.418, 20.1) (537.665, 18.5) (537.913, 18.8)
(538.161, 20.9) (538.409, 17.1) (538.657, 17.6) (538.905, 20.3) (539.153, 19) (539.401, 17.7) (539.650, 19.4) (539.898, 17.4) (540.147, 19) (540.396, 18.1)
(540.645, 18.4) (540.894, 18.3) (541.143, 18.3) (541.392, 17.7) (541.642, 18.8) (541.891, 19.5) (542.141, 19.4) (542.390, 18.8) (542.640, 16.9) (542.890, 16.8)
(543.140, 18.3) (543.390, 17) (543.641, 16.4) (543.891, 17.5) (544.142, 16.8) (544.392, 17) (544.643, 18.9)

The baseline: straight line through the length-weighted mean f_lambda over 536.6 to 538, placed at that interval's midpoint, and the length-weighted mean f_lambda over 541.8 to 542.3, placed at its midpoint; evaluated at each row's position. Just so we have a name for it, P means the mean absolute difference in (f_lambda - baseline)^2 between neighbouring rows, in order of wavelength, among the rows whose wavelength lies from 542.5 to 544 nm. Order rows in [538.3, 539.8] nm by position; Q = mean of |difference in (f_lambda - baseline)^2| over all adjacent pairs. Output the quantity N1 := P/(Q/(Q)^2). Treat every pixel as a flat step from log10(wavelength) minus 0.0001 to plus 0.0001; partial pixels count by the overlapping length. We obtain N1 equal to 6.7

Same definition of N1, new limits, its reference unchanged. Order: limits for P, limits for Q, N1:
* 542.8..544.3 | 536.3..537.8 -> 3.6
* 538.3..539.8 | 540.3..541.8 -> 1.6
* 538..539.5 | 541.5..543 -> 1.9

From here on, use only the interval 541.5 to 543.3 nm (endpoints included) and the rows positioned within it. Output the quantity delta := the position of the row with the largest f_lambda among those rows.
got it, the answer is 541.891 nm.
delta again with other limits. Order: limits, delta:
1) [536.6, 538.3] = 538.161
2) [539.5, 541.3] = 539.650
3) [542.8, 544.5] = 543.140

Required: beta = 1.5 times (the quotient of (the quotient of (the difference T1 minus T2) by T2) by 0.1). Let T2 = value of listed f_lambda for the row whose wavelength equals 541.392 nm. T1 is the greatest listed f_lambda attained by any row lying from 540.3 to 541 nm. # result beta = 0.6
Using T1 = 18.4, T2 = 17.7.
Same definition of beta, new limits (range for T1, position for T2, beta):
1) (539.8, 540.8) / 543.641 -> 2.4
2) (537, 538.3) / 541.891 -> 1.1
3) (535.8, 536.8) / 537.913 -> 1.1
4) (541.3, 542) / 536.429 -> 0.7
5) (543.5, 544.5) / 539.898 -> 0.1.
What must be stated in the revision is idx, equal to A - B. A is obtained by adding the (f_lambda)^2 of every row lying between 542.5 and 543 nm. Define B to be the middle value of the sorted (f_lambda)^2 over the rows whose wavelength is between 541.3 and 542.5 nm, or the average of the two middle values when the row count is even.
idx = 214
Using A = 568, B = 353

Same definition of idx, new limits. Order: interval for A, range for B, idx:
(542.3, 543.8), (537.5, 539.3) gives 1461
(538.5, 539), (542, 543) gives 402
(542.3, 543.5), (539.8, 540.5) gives 1218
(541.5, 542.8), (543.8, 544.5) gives 1460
